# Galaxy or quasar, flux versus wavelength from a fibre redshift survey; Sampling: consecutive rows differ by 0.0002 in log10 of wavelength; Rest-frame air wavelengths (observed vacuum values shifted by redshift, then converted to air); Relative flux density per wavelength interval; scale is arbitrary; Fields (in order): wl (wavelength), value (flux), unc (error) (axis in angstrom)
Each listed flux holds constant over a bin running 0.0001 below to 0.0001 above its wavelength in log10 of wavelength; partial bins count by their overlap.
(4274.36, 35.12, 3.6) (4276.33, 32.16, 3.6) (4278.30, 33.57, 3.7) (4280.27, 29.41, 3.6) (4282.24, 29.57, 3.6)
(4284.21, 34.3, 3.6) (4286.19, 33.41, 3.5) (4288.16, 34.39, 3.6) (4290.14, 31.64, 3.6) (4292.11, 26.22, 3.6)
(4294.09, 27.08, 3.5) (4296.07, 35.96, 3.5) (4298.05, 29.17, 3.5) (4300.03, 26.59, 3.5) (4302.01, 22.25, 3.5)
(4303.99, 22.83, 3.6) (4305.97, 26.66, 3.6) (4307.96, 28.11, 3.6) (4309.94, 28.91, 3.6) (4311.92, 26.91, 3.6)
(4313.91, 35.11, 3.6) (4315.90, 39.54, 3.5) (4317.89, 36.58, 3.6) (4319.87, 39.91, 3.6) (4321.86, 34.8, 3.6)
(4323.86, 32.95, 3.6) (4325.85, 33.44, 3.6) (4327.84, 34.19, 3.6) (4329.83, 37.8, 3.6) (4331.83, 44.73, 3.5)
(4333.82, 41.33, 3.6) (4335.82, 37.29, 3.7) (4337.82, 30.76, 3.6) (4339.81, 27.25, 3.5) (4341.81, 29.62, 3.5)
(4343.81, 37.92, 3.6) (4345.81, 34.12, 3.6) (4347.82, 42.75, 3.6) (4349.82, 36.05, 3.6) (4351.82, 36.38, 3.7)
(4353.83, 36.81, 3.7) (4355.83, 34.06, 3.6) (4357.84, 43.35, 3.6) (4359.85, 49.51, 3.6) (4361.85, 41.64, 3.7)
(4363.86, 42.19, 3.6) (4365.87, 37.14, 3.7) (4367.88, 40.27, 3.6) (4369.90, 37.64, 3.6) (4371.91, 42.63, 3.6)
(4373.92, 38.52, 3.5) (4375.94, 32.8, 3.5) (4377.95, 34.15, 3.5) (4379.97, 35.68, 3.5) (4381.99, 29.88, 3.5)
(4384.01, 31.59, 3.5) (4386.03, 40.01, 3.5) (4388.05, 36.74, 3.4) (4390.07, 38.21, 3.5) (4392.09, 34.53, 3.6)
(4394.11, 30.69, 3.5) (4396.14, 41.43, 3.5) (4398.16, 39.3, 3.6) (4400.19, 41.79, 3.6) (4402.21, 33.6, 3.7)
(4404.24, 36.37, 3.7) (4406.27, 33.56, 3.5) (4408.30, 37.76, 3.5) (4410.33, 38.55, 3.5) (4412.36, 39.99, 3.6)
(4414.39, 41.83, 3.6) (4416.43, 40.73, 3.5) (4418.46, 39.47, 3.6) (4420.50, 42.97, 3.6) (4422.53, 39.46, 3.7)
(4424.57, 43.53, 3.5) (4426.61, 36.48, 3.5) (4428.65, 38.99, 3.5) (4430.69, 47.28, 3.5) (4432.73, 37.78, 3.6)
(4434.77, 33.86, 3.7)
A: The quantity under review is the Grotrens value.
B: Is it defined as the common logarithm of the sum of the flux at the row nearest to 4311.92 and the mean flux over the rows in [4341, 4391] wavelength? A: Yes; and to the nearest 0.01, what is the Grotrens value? 1.81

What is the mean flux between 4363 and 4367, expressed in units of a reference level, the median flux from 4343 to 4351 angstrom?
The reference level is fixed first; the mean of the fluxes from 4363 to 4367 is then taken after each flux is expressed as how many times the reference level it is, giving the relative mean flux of 1.07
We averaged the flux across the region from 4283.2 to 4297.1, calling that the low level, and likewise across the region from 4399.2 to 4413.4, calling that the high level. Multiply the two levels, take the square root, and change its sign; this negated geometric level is -34.5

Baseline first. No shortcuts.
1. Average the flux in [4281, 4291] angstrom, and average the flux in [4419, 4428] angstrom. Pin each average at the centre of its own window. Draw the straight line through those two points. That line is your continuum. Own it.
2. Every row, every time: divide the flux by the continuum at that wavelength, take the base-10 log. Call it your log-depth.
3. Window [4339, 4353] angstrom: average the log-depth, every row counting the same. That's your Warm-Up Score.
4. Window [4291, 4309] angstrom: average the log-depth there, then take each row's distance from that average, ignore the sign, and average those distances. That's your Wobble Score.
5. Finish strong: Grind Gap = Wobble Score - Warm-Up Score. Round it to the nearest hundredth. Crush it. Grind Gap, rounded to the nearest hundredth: 0.06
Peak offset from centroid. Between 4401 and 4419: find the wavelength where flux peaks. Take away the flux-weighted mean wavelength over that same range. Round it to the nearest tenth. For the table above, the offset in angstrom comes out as 3.7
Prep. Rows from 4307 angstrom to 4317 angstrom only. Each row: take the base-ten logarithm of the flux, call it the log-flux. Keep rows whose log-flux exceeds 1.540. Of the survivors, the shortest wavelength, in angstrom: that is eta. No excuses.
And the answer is 4313.91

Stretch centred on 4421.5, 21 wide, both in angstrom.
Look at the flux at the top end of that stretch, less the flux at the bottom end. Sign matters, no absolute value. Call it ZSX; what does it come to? 7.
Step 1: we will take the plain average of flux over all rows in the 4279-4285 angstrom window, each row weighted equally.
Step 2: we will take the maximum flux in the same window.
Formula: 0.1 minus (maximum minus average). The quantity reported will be -3.1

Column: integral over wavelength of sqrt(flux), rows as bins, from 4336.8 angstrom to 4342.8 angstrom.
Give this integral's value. 32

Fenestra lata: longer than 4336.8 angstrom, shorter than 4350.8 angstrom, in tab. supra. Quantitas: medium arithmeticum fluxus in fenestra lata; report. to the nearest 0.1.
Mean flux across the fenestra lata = 34.1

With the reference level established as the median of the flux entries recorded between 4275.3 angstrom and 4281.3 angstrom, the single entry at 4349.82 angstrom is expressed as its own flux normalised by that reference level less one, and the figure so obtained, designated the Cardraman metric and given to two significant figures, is 0.12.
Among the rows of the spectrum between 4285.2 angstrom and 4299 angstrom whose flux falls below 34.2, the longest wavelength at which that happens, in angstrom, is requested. 4298.05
